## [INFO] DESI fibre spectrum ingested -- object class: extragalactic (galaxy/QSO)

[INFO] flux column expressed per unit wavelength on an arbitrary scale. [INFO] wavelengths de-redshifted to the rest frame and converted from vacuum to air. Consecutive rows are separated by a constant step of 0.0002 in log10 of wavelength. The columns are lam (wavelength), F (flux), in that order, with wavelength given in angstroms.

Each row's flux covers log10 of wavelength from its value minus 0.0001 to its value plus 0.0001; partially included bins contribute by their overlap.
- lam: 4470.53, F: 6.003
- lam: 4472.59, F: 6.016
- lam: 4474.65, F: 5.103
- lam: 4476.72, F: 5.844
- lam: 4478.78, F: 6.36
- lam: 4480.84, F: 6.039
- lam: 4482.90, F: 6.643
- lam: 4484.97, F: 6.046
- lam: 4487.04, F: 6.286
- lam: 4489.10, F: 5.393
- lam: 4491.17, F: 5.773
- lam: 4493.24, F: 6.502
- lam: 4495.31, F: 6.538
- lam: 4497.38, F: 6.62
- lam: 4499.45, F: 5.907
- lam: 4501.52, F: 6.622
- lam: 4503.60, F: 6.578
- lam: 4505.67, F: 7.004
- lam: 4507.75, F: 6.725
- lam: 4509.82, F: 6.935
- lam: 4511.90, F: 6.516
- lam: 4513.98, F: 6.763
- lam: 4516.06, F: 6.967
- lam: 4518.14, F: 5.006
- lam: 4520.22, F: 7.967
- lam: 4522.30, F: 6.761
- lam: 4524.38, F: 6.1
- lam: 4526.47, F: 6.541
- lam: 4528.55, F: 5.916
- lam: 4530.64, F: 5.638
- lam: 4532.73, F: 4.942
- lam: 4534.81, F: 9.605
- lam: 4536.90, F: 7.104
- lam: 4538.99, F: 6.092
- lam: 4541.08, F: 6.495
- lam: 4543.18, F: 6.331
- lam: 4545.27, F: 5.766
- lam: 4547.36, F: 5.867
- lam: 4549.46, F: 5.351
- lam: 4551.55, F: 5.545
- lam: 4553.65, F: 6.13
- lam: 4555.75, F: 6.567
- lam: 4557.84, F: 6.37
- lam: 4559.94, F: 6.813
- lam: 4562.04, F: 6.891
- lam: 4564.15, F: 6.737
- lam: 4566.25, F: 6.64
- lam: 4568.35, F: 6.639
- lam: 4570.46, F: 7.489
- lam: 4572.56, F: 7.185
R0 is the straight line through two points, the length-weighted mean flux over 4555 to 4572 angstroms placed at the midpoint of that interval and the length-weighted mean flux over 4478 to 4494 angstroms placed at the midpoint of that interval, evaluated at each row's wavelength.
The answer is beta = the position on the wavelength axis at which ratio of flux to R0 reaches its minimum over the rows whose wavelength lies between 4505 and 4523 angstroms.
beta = 4518.14 angstroms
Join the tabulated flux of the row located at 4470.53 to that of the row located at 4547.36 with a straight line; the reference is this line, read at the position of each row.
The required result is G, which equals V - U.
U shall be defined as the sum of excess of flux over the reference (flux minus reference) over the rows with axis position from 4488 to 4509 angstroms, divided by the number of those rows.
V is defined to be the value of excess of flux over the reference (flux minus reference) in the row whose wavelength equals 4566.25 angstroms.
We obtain 0.39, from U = 0.41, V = 0.8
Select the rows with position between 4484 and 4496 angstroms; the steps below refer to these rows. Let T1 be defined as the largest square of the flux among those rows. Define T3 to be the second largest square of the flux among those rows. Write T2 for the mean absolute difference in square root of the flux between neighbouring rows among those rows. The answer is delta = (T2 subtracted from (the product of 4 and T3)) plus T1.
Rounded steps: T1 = 43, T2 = 0.09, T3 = 42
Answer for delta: 212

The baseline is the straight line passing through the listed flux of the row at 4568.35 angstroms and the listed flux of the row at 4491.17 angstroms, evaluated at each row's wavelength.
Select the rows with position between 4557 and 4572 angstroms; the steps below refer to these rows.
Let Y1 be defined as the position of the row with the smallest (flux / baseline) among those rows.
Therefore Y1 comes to 4557.84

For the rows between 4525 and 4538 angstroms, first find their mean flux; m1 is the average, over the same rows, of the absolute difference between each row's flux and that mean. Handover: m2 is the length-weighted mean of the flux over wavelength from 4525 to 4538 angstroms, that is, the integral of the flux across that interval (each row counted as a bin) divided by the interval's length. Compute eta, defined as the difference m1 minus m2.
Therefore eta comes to -5.45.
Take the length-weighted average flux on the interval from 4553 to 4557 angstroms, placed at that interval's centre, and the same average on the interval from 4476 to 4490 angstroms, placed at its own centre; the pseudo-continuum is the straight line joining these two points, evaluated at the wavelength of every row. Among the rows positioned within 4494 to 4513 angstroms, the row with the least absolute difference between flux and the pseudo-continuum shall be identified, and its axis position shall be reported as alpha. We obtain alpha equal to 4499.45 angstroms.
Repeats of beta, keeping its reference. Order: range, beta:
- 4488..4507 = 4489.10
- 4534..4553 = 4549.46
